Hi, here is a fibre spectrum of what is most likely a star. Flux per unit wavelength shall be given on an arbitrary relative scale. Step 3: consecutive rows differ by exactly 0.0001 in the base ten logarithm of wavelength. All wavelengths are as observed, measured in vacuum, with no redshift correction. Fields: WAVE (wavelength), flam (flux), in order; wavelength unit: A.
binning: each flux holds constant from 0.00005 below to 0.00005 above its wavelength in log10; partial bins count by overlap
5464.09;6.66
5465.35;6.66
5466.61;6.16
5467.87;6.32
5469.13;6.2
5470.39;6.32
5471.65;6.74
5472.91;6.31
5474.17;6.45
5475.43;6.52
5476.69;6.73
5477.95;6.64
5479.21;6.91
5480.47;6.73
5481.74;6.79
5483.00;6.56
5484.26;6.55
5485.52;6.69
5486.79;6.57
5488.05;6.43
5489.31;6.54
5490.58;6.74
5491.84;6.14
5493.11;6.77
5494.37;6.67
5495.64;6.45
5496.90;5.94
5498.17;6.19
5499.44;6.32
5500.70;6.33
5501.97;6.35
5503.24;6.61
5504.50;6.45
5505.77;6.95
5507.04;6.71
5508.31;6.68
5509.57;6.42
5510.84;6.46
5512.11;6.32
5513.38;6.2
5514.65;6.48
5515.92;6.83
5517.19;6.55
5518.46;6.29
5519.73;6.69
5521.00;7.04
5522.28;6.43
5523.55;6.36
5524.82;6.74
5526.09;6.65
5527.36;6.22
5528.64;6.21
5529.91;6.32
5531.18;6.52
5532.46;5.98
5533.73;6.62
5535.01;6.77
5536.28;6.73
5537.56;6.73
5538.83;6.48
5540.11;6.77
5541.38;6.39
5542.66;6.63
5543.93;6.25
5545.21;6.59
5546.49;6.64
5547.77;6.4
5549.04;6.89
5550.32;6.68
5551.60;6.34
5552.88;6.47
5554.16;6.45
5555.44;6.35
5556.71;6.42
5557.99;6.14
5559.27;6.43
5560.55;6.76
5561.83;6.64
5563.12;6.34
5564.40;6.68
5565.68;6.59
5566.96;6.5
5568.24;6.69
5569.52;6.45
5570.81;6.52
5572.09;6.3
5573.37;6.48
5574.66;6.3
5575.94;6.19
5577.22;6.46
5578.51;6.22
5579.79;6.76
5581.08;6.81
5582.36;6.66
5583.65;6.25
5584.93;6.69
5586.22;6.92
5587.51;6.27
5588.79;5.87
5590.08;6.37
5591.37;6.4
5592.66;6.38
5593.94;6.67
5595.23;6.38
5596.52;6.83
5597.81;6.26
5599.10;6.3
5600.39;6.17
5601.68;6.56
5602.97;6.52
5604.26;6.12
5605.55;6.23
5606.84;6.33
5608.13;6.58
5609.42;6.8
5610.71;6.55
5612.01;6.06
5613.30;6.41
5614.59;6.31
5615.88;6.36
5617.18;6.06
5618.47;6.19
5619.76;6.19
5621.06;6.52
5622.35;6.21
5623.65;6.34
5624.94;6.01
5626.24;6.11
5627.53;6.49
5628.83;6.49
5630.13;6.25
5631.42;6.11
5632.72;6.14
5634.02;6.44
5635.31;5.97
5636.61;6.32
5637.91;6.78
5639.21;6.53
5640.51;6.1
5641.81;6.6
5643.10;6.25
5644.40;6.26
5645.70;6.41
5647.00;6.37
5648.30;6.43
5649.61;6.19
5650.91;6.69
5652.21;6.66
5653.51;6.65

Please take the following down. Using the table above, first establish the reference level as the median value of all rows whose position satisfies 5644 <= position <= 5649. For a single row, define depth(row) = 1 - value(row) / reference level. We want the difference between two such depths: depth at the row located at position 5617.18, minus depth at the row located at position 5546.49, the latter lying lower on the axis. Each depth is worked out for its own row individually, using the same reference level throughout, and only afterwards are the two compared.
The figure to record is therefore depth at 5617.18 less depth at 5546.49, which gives 0.091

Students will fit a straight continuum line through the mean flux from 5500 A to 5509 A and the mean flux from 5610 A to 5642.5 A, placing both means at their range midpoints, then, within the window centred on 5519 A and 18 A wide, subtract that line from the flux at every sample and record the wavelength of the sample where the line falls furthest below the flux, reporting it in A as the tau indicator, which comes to 5521.00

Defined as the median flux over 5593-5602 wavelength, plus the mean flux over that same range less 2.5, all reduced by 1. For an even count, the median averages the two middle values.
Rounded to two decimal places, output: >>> 9.33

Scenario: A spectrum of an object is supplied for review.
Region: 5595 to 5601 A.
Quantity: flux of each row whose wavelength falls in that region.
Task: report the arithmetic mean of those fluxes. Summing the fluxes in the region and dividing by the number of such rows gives 6.39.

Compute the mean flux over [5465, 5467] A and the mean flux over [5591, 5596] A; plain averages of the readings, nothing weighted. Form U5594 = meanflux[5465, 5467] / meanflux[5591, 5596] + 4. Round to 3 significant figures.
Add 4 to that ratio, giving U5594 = 4.99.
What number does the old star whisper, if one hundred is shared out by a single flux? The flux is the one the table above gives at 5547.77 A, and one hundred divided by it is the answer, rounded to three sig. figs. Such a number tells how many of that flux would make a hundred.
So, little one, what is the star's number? 15.6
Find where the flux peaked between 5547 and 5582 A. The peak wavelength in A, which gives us 5549.04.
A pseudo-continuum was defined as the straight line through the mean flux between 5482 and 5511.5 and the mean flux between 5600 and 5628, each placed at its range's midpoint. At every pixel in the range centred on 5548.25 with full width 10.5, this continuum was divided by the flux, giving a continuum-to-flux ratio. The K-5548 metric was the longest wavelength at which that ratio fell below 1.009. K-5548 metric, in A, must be 5552.88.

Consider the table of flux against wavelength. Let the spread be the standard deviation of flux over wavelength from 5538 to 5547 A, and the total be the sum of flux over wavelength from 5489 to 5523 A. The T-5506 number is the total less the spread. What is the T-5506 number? 175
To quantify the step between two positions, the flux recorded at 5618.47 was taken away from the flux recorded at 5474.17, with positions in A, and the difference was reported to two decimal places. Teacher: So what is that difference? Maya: 0.26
